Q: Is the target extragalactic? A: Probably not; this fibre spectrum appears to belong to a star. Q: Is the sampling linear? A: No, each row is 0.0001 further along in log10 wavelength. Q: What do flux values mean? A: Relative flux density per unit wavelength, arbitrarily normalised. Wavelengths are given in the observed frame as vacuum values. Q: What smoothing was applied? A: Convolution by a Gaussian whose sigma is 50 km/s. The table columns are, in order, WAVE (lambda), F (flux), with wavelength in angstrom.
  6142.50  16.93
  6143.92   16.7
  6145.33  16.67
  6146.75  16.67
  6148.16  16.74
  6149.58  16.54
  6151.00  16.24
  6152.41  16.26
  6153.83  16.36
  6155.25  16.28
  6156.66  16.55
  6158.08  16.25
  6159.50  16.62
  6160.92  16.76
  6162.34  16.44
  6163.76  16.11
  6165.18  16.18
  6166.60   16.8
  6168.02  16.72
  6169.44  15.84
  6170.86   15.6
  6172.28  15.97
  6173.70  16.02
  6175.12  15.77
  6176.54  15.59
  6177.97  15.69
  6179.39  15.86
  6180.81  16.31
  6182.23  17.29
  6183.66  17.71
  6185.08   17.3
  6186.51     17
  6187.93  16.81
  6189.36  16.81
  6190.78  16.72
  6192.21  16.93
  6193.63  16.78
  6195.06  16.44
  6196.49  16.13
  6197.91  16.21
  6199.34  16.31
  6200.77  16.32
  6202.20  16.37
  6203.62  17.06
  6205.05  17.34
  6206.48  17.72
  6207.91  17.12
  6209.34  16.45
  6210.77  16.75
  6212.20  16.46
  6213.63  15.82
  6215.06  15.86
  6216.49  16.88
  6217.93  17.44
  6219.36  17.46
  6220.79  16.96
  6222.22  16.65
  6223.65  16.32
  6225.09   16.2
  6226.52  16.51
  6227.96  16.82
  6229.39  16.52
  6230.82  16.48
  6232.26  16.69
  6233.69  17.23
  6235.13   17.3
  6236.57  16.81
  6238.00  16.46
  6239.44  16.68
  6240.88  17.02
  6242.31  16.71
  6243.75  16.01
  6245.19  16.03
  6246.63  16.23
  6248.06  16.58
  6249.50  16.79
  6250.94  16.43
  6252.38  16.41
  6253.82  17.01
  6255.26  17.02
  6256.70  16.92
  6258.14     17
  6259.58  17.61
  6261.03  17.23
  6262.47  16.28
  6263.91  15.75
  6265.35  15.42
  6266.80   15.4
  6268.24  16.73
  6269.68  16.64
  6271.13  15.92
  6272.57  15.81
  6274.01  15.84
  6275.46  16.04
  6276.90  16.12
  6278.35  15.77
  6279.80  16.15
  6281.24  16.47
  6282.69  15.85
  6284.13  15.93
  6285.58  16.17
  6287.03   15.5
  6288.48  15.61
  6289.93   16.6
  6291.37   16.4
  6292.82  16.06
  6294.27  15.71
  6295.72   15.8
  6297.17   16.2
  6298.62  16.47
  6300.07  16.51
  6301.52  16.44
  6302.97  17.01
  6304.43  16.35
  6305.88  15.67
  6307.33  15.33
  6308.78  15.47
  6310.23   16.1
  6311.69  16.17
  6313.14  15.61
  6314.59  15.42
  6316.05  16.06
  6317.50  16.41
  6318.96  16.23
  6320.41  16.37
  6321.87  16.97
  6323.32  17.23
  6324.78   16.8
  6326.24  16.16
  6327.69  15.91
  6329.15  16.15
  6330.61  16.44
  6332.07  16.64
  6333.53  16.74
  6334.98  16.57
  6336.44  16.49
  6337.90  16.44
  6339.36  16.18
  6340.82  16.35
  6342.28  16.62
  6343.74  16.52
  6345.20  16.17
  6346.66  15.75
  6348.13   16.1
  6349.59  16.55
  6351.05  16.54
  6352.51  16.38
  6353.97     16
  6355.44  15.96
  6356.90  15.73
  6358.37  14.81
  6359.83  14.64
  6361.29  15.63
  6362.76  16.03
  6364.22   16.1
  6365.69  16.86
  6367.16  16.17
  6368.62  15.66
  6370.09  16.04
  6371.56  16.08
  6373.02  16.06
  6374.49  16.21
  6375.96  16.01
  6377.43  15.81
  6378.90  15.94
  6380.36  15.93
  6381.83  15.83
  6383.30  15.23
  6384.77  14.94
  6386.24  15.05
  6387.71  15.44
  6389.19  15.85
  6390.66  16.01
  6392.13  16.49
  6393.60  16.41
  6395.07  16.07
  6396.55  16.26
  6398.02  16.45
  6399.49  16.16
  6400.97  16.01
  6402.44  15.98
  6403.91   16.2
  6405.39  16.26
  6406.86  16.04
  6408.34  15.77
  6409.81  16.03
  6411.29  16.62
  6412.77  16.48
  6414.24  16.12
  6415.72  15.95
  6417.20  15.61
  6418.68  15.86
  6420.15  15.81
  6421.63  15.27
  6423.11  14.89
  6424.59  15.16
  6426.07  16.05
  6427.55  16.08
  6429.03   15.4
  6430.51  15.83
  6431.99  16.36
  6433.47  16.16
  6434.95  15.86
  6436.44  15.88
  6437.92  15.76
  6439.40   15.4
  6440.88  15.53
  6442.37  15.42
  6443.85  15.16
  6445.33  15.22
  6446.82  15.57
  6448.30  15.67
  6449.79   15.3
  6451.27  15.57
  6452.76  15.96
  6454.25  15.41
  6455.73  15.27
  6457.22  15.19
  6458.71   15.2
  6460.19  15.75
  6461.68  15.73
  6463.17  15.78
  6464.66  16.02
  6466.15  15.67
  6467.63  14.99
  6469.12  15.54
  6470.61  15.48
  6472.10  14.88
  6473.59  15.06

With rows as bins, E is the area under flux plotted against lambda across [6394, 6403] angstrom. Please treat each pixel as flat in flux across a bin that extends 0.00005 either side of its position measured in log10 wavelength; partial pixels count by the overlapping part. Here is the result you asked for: 145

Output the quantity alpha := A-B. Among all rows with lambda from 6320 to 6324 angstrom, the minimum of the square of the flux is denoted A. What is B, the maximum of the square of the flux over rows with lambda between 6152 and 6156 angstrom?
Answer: 0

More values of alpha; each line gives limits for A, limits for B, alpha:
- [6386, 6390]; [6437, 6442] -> -22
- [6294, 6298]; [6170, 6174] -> -10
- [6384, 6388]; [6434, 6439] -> -29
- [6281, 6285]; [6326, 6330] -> -10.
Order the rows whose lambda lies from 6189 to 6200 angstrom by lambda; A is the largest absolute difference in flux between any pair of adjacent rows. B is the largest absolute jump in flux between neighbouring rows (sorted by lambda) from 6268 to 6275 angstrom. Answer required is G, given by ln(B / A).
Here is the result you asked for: 0.8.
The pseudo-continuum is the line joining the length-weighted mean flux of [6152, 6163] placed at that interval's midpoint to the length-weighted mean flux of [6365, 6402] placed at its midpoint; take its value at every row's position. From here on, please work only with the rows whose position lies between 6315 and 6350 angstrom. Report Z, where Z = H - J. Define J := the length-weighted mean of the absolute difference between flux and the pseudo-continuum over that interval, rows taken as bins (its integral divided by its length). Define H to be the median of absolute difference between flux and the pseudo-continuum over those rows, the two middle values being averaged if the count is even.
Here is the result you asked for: -0.046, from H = 0.34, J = 0.39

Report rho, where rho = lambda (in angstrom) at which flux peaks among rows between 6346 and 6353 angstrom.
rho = 6349.59 angstrom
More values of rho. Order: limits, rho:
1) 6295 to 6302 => 6300.07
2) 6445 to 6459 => 6452.76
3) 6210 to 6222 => 6219.36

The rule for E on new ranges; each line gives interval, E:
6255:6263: 136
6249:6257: 134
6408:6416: 130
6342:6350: 130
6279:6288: 144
